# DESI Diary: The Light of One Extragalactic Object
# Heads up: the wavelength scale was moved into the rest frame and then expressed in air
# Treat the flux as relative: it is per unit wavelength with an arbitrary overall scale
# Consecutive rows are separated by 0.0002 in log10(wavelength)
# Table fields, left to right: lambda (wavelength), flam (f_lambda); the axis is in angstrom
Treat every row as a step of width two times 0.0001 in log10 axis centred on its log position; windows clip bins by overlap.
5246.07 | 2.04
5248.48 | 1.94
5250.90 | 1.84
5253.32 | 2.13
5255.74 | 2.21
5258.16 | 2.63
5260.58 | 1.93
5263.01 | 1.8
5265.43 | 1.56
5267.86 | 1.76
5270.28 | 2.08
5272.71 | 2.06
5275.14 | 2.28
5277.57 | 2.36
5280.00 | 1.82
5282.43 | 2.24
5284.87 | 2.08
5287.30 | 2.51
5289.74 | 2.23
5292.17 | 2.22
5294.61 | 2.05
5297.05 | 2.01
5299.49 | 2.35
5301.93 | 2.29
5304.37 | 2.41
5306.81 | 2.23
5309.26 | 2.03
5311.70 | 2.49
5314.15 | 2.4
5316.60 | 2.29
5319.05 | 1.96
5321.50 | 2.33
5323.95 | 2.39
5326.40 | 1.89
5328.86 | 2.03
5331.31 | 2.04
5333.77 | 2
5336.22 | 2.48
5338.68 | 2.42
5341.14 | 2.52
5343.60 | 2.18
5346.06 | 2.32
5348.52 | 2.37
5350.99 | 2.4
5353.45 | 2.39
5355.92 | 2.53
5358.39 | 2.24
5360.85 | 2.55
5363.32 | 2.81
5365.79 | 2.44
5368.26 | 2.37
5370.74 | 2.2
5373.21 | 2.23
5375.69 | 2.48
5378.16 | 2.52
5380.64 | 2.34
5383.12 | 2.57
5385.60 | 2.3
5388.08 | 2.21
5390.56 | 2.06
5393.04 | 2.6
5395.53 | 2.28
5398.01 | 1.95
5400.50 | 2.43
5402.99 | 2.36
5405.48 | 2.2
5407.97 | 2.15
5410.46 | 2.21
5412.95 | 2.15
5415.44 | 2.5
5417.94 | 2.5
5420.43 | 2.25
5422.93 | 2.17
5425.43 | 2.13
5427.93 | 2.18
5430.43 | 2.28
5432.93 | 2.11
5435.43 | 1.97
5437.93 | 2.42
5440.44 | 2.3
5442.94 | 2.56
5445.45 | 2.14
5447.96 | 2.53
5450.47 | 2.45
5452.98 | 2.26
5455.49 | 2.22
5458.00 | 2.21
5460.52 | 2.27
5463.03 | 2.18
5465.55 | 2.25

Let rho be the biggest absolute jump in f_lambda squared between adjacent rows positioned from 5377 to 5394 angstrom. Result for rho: 2.52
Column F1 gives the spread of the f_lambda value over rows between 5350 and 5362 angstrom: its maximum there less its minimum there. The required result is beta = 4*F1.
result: 1.2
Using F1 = 0.31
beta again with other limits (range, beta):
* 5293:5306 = 1.6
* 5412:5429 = 1.5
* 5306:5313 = 1.8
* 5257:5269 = 4.3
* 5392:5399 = 2.6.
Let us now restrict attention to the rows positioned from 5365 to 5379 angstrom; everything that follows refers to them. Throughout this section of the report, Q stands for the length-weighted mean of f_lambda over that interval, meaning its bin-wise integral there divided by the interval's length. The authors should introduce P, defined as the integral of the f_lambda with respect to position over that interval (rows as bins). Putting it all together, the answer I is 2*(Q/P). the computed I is 0.14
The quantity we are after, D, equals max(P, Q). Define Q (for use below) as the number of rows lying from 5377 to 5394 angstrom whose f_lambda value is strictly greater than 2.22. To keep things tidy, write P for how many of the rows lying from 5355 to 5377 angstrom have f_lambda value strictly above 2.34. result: 6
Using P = 6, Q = 5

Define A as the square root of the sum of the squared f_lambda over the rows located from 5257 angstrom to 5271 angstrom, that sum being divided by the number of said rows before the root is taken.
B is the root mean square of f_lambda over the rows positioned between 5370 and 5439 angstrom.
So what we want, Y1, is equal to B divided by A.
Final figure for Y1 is 1.15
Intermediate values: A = 1.99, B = 2.28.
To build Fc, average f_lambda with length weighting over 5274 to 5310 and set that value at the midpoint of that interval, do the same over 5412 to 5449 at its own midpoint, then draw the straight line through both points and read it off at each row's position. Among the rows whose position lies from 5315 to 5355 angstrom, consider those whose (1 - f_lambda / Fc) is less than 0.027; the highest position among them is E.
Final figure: 5353.45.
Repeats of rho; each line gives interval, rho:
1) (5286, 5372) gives 2.15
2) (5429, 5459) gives 1.98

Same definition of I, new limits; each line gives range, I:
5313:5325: 0.17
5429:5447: 0.11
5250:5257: 0.29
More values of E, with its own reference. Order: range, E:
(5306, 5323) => 5321.50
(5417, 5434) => 5430.43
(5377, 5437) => 5430.43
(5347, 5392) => 5388.08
